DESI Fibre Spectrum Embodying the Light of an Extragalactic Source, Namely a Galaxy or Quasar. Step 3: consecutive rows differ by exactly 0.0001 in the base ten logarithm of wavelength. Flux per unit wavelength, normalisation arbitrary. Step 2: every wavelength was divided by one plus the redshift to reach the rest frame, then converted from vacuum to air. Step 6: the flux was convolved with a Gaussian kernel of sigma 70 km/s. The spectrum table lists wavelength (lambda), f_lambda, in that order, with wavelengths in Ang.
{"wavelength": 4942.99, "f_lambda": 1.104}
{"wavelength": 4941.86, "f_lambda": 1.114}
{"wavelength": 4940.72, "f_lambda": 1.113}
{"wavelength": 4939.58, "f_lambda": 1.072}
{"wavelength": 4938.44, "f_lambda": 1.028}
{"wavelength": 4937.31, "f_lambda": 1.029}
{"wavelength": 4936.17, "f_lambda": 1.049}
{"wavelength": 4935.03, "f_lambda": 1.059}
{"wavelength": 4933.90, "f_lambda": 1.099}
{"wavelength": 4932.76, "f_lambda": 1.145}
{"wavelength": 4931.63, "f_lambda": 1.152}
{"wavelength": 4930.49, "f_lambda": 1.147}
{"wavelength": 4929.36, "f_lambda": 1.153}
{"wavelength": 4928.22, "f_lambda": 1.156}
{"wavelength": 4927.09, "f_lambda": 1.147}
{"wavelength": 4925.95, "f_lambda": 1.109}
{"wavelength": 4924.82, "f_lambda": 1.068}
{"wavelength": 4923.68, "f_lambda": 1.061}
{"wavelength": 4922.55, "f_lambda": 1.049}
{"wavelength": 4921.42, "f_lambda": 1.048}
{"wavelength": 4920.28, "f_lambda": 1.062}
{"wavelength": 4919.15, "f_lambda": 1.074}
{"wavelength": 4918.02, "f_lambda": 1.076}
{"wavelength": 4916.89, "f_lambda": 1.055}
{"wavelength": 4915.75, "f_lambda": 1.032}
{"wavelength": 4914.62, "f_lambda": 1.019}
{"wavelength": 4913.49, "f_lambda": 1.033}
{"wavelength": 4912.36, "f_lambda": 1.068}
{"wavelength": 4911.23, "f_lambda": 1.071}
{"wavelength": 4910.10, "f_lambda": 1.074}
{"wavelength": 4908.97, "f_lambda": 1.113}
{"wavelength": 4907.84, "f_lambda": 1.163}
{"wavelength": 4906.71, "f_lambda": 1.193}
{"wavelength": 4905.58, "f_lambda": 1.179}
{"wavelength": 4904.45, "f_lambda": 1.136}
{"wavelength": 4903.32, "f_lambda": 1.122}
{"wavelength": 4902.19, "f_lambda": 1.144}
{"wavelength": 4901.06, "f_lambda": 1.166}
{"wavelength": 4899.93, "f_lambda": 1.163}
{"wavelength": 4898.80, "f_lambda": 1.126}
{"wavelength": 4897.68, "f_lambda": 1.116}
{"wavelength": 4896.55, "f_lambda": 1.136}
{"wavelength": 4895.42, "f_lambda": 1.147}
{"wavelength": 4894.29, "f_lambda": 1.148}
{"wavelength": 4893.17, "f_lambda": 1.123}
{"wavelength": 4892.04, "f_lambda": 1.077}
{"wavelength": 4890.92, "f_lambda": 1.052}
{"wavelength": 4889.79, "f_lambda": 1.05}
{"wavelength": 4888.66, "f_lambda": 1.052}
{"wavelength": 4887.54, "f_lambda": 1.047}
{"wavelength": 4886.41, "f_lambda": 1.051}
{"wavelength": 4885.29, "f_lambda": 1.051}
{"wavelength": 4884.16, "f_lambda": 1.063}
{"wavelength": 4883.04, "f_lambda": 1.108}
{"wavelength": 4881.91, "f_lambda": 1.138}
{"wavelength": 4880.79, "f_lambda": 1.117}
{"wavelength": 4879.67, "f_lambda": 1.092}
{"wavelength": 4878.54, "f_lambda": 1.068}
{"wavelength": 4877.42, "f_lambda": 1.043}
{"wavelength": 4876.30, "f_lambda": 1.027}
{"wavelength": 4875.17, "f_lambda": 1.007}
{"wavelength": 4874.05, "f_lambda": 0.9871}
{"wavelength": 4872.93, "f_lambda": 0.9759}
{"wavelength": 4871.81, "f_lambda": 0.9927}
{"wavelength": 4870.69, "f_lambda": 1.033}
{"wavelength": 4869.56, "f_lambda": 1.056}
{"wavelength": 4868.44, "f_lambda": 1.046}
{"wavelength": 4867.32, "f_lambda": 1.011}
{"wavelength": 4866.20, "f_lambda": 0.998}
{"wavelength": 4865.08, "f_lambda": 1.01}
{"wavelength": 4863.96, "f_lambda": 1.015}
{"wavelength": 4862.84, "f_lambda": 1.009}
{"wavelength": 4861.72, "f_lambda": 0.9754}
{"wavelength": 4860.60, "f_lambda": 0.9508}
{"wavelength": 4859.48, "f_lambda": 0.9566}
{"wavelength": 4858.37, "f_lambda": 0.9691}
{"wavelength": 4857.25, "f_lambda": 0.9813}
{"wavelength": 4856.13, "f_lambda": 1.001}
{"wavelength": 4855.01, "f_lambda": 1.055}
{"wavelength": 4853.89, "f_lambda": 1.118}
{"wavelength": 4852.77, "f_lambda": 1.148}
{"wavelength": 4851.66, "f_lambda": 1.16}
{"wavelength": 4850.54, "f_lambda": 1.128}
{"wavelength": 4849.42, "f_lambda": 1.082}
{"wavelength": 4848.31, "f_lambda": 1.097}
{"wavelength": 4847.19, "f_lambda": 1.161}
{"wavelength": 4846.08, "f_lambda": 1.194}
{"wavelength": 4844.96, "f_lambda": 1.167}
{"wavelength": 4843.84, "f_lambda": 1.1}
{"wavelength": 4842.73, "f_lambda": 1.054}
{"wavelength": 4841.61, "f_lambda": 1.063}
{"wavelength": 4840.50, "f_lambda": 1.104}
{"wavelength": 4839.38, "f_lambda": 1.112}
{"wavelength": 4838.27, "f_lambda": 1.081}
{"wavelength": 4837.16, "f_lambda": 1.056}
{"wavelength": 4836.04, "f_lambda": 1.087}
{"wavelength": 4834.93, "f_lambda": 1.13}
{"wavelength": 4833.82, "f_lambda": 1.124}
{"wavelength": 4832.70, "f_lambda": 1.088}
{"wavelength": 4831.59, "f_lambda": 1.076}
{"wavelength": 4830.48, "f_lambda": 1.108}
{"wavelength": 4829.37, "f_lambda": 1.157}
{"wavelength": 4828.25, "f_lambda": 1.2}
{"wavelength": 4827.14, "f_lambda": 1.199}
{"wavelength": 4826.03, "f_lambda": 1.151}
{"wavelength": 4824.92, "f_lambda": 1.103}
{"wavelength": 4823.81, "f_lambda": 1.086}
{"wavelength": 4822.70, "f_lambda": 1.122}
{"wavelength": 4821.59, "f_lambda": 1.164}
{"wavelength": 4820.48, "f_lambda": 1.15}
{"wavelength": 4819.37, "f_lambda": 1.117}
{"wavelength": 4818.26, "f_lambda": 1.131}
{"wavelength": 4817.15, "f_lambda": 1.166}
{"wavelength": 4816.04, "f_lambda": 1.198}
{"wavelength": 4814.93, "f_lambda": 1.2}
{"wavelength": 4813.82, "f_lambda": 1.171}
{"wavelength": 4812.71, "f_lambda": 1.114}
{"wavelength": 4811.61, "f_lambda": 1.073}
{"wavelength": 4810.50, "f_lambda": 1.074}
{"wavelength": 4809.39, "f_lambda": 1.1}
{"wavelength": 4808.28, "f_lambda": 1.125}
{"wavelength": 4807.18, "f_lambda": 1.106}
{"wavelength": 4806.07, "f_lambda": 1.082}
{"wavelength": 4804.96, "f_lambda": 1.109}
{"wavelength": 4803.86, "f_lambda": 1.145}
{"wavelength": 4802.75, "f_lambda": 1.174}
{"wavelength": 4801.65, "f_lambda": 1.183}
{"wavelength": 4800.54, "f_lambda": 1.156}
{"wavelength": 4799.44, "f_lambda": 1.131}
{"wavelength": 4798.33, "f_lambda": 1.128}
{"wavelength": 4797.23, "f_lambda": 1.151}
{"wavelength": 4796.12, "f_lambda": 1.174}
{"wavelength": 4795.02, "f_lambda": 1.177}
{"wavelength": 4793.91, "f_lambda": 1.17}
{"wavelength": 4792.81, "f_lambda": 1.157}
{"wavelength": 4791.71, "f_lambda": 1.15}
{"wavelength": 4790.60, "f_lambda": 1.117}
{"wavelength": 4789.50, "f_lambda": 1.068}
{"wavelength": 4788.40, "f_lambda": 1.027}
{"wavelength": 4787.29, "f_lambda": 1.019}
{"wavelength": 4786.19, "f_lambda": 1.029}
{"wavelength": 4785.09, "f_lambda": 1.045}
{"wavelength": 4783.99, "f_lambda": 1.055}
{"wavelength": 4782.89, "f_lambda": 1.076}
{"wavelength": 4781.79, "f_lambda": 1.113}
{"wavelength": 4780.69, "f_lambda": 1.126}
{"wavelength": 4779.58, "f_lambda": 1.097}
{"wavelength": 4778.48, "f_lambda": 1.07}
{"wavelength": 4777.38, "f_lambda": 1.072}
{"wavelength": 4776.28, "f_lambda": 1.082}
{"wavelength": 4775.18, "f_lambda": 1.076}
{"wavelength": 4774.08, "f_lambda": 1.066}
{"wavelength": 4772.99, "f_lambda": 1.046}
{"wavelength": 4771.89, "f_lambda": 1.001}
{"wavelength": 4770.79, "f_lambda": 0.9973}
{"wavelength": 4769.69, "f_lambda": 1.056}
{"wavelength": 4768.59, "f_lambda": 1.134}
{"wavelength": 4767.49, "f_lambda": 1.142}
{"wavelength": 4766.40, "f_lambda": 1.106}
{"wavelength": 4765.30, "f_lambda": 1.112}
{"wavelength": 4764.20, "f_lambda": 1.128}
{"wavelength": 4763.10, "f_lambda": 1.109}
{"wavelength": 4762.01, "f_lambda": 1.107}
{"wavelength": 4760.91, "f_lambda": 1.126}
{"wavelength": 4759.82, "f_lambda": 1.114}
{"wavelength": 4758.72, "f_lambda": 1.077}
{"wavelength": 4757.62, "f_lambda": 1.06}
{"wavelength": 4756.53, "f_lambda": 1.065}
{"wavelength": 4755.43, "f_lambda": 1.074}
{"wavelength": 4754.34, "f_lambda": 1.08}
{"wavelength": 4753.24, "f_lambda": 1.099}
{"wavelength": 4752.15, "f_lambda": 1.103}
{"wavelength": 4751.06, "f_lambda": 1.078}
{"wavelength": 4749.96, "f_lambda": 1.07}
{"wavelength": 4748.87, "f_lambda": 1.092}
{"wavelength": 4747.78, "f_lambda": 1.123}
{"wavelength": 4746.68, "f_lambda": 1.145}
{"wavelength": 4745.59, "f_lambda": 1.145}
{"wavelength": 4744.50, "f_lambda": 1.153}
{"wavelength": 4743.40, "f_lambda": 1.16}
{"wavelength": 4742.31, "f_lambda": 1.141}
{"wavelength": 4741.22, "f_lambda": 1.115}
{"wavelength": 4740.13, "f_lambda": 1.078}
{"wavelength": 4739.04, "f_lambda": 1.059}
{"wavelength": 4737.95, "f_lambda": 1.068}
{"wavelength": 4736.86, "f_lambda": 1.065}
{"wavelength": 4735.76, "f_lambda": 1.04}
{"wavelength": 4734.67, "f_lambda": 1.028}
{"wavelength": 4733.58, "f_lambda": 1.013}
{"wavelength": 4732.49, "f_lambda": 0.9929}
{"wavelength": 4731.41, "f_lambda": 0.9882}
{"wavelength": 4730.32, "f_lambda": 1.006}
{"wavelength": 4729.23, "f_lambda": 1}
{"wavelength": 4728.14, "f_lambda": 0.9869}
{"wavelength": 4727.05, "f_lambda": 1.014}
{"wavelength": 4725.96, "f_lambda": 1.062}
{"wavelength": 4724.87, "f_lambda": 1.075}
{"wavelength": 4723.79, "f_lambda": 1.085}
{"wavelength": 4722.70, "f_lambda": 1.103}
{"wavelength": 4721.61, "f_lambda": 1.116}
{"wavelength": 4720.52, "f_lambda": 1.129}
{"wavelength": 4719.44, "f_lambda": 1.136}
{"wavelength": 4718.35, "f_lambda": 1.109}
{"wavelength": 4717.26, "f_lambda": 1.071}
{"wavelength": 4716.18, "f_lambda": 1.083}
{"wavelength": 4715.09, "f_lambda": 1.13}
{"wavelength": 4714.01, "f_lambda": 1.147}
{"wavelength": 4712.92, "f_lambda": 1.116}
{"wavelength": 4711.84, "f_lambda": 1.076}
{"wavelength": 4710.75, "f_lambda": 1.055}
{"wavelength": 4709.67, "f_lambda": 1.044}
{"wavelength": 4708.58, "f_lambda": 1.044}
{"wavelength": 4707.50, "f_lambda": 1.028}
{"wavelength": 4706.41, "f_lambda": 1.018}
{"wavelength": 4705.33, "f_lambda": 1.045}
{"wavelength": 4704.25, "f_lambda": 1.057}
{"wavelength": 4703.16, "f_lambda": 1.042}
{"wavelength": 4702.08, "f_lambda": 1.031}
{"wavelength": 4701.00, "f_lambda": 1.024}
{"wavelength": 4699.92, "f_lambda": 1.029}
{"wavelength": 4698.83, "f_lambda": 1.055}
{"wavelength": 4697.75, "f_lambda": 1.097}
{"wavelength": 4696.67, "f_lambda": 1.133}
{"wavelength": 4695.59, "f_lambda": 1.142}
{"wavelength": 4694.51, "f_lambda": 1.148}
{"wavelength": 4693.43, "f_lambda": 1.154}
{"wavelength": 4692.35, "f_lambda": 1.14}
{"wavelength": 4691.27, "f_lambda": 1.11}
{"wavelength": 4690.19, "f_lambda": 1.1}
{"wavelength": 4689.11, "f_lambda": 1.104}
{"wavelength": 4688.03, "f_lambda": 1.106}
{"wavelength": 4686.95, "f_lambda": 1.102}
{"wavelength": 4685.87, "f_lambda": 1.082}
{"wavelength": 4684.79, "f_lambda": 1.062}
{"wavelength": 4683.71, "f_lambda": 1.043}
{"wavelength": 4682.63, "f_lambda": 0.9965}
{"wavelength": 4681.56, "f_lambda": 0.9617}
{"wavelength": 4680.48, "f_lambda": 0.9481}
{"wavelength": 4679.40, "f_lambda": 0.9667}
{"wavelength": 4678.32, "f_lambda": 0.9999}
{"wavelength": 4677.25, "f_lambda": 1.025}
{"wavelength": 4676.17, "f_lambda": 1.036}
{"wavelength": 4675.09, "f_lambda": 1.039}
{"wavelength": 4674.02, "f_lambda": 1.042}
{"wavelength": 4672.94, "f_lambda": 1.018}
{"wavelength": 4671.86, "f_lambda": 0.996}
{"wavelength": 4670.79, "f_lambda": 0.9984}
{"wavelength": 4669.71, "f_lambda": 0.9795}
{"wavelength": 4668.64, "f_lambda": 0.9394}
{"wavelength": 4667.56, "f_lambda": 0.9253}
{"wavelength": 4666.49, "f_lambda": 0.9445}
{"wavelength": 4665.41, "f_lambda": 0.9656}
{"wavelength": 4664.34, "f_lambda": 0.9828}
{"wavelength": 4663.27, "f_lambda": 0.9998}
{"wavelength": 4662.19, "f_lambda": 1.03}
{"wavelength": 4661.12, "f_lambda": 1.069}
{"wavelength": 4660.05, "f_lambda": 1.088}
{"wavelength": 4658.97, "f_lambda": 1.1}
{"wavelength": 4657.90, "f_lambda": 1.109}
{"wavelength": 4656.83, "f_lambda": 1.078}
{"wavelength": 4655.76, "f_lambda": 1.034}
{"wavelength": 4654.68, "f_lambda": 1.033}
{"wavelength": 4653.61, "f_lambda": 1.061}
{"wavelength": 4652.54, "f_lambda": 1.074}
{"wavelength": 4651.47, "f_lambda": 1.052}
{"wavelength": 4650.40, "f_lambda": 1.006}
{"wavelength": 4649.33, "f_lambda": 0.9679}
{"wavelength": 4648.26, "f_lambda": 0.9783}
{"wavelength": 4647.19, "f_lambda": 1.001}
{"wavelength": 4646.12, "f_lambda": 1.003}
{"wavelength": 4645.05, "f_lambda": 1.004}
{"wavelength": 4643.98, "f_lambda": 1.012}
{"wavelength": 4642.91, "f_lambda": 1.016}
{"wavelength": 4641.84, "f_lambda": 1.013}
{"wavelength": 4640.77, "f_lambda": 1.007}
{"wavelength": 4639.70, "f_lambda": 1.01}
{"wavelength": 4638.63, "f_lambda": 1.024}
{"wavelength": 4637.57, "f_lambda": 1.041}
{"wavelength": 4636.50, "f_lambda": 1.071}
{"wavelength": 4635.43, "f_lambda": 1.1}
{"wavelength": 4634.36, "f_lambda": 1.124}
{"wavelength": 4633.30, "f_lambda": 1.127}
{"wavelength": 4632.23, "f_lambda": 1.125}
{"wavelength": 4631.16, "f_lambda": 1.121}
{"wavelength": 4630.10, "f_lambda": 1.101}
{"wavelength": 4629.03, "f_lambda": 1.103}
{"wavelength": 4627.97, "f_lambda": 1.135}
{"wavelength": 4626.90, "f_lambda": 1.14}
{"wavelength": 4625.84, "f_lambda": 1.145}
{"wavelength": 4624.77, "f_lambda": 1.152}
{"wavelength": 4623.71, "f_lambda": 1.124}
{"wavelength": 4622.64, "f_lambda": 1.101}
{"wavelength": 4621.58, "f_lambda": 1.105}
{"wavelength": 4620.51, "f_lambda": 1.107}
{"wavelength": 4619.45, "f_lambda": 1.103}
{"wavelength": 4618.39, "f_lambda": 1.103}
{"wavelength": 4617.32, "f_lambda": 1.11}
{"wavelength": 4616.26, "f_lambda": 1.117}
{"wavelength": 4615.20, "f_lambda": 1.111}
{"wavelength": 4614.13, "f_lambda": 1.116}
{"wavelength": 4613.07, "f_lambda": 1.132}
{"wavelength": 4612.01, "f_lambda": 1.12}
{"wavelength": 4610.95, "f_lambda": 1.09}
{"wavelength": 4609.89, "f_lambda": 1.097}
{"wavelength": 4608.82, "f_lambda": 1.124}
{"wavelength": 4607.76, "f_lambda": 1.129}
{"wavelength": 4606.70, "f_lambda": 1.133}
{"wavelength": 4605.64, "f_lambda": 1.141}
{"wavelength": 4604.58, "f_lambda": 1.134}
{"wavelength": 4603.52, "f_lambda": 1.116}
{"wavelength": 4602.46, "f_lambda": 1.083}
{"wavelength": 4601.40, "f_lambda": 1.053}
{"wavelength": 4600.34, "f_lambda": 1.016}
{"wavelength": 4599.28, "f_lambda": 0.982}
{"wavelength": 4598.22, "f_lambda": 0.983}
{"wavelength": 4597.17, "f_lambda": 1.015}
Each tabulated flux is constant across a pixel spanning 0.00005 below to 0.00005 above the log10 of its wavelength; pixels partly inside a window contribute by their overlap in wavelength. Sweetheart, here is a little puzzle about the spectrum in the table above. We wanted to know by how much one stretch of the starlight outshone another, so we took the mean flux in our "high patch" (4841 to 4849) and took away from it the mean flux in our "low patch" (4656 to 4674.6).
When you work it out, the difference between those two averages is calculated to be 0.10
